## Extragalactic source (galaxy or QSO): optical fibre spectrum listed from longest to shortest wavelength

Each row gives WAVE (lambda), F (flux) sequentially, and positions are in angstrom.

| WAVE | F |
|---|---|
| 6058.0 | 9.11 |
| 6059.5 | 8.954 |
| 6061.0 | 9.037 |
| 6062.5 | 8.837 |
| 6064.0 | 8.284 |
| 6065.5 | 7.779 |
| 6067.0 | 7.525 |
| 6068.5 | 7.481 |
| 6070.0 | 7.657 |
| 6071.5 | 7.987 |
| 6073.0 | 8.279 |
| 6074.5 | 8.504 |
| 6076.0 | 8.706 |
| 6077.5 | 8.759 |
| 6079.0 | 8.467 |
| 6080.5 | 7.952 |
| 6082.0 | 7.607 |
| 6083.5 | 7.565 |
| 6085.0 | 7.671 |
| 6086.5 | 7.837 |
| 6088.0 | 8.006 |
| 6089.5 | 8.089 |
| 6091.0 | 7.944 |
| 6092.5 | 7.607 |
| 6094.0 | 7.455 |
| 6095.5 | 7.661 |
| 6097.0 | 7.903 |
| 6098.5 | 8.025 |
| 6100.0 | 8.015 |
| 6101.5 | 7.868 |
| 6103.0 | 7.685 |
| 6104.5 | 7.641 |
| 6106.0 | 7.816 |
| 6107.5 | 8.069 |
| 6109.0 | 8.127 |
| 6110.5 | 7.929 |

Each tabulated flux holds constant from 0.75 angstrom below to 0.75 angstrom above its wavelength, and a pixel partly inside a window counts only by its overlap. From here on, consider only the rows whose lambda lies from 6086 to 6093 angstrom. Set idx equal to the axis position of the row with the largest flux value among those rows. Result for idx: 6089.5 angstrom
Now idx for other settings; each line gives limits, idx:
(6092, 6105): 6098.5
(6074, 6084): 6077.5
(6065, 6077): 6076.0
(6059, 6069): 6061.0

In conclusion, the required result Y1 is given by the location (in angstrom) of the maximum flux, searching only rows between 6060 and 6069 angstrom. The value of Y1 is 6061.0 angstrom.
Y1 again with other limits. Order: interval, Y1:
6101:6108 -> 6107.5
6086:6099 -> 6089.5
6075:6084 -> 6077.5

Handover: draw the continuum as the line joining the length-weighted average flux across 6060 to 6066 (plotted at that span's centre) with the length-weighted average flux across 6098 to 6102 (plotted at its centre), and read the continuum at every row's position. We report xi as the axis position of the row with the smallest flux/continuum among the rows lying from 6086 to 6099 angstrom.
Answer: 6094.0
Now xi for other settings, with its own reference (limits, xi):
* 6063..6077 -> 6068.5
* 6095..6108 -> 6095.5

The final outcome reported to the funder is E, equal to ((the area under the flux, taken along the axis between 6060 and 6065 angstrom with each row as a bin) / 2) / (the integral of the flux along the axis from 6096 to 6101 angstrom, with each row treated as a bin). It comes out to 0.546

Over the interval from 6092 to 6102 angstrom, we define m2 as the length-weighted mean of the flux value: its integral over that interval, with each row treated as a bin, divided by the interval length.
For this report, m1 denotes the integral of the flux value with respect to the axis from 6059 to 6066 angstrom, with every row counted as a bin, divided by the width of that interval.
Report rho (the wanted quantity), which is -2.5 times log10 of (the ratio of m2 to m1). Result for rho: 0.11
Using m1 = 8.59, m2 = 7.8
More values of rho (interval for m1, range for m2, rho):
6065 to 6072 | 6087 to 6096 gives -0.02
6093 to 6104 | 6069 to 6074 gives -0.03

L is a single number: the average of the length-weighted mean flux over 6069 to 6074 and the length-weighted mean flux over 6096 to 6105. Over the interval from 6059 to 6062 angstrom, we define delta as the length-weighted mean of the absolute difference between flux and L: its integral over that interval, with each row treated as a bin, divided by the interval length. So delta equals 1.1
